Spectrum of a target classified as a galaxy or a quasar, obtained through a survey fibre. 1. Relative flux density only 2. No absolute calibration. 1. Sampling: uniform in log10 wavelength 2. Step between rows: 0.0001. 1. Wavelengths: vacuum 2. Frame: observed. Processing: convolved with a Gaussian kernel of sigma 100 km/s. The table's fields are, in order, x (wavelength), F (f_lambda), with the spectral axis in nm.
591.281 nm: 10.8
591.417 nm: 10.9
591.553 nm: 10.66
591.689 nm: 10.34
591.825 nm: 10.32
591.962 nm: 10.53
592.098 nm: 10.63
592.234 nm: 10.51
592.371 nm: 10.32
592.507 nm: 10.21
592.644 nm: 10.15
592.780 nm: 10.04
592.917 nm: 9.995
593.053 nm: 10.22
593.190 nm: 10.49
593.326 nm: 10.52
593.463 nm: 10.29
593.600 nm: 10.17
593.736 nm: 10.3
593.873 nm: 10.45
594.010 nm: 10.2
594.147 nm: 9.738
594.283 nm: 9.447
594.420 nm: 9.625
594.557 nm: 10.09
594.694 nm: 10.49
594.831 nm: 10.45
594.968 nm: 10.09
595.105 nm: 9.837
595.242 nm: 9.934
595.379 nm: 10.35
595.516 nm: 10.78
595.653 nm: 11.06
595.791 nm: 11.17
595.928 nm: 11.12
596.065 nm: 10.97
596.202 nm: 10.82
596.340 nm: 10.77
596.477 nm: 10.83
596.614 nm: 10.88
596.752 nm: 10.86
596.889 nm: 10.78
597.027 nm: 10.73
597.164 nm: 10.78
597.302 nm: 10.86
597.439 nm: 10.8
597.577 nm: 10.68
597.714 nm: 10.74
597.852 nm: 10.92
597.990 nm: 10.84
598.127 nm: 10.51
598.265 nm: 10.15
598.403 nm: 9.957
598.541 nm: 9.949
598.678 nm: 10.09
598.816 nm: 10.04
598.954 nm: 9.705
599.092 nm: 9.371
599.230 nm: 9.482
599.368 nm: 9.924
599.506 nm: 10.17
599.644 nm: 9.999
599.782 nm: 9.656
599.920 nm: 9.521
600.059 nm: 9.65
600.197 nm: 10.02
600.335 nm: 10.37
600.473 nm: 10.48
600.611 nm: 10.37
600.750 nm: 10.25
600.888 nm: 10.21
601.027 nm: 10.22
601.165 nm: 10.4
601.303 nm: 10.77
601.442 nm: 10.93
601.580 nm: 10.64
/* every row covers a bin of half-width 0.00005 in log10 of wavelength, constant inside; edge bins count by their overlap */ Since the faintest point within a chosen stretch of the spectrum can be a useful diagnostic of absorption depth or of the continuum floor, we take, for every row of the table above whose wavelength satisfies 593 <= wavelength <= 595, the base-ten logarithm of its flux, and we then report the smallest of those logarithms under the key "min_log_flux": 0.975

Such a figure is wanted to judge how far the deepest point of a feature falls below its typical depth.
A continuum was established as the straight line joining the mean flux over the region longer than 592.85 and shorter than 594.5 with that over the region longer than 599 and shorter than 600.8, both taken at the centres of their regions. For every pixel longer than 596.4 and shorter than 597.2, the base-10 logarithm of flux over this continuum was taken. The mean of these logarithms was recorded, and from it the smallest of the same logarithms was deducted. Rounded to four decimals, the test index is 0.0030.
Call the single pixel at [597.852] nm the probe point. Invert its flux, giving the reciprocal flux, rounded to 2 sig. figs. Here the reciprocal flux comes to 0.092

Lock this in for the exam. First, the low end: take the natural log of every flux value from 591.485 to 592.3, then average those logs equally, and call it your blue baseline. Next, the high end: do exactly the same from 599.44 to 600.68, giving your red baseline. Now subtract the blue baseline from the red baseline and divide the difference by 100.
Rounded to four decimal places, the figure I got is -0.0005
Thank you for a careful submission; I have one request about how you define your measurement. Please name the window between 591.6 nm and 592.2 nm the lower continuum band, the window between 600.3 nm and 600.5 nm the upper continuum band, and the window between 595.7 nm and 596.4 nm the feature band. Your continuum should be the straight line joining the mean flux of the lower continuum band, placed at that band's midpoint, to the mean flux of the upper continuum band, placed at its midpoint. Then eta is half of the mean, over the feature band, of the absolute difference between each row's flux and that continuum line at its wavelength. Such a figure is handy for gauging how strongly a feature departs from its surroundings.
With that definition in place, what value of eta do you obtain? 0.26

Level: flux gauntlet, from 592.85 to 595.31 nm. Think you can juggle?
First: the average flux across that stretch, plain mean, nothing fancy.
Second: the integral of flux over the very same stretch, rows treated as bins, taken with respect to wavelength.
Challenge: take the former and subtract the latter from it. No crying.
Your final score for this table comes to -14.8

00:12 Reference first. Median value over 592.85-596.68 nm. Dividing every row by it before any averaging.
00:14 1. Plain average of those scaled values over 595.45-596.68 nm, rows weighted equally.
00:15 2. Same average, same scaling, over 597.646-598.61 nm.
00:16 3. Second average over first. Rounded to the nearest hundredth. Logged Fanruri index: 0.95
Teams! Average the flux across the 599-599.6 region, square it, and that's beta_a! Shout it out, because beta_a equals 95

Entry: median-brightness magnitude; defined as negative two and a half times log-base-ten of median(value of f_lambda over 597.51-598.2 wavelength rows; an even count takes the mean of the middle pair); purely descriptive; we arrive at -2.58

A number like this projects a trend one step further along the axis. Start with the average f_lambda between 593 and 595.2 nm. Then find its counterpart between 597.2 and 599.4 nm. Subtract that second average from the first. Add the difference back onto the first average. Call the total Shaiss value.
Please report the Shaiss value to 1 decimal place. 10.0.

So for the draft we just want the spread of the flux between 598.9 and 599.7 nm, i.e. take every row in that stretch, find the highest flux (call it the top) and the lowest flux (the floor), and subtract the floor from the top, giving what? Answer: 0.80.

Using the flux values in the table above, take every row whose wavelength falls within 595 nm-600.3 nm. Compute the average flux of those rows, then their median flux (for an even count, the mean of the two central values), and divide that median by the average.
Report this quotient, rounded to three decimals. 1.020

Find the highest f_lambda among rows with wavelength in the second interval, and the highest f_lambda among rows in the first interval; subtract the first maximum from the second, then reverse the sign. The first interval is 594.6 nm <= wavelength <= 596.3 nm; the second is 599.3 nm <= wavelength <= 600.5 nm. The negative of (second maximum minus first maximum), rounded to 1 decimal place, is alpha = 0.7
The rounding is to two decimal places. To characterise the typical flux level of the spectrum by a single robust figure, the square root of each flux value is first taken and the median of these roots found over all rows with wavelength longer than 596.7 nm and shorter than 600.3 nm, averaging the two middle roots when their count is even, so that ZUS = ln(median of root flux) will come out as 1.16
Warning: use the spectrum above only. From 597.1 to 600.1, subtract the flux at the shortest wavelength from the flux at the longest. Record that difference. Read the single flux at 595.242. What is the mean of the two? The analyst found 4.40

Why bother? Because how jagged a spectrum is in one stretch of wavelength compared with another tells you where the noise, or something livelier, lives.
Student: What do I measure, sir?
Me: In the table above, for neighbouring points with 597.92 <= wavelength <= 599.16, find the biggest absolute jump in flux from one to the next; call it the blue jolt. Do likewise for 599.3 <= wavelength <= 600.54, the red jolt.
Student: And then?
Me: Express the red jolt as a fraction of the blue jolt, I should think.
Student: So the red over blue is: 1.0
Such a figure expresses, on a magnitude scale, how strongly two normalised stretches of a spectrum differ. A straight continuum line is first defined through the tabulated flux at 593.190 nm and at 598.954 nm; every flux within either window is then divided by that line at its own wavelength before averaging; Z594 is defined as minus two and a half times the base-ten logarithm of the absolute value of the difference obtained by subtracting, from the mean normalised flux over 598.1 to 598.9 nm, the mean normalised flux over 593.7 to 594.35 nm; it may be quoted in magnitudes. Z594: 2.9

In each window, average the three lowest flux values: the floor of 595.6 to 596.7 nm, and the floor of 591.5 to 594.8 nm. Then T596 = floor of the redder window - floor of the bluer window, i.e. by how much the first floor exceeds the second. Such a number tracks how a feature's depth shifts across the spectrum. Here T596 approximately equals 1.2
